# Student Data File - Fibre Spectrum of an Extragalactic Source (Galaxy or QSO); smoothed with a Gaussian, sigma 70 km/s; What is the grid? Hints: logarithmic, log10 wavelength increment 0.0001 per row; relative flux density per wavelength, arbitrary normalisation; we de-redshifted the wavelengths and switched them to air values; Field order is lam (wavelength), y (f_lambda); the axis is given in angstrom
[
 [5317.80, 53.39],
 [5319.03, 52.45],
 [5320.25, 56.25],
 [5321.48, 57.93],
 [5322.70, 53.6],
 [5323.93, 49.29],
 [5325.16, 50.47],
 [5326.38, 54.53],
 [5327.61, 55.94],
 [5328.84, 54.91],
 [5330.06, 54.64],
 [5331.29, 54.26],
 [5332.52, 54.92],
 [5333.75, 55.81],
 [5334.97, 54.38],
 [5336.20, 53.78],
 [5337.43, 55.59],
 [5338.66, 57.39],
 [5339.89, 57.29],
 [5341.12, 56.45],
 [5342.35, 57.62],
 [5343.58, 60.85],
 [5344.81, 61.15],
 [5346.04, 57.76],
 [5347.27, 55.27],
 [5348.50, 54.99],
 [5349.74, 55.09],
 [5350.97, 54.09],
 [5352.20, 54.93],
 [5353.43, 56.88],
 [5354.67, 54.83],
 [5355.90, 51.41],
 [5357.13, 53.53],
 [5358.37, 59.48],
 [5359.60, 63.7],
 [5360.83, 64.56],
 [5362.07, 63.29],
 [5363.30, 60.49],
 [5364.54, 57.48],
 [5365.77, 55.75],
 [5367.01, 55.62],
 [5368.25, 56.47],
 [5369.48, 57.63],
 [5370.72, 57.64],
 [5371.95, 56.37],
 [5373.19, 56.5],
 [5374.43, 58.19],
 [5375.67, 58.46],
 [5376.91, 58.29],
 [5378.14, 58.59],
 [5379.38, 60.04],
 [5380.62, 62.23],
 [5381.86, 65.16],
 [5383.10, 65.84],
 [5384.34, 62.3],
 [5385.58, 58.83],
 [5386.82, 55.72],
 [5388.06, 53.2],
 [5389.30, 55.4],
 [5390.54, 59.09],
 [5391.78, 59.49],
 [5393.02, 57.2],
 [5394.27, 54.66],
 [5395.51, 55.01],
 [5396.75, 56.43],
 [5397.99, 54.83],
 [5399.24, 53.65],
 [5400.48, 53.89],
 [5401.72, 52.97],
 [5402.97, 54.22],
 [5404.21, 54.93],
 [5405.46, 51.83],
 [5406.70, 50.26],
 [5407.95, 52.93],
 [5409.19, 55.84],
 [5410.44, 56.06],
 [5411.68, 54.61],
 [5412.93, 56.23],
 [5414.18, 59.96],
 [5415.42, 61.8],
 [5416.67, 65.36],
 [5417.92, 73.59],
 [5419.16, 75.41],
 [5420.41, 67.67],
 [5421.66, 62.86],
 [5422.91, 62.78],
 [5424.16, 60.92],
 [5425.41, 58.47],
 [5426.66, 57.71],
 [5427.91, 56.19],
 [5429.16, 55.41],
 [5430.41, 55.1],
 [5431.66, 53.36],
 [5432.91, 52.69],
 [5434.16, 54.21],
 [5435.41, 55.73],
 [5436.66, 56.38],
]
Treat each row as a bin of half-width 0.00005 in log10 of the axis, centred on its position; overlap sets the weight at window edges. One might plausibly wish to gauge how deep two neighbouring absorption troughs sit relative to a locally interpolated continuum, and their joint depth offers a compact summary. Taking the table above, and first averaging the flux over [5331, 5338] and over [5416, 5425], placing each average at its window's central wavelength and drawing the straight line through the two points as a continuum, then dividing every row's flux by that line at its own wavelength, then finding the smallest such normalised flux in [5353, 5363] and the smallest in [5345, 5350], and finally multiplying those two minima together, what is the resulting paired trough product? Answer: 0.86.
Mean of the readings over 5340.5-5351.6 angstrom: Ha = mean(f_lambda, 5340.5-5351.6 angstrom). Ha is 57.0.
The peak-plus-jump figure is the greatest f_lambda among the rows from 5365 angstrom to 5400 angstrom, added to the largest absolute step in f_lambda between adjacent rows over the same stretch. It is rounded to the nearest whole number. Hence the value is 70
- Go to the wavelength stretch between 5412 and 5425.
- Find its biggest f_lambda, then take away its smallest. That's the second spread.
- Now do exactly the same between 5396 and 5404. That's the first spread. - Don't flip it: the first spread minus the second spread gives -16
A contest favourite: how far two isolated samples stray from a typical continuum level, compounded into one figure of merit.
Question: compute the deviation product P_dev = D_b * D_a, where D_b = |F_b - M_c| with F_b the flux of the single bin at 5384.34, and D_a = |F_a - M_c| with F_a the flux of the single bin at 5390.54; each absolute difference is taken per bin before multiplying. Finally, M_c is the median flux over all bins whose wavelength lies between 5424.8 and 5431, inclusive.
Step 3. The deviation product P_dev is 17.7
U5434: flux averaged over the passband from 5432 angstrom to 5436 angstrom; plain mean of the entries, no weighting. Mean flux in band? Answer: 54.2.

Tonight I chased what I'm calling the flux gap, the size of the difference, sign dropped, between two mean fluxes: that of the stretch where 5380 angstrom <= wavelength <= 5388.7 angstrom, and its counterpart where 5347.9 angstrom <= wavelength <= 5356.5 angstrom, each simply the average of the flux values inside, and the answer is 5.9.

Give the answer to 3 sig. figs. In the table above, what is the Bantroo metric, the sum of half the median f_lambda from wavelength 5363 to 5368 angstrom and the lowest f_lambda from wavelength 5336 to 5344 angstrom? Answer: 82.1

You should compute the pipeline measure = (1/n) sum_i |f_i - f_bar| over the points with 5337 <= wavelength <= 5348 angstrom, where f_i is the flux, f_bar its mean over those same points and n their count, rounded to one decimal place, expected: 1.5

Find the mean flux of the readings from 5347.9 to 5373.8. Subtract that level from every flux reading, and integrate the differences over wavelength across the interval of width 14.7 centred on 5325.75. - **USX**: -45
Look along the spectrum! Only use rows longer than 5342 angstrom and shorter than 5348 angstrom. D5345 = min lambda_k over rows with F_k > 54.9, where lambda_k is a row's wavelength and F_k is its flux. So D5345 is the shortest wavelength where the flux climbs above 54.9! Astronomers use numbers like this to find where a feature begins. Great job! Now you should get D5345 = 5342.35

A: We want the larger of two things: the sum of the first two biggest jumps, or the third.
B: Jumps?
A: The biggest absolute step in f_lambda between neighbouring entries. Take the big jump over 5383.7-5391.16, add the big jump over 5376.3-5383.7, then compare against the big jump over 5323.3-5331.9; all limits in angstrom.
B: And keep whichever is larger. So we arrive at 7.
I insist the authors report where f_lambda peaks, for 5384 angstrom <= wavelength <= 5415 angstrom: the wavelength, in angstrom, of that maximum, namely 5384.34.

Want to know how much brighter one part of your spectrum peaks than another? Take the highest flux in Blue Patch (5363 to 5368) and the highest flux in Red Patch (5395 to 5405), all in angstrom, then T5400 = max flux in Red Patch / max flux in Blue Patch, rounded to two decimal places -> 0.93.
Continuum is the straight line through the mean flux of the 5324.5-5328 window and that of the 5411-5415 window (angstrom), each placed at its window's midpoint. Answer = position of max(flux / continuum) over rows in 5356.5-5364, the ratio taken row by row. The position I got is 5360.83 angstrom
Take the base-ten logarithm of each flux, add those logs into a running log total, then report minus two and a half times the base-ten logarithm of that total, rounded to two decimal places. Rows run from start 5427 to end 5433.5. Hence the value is -2.35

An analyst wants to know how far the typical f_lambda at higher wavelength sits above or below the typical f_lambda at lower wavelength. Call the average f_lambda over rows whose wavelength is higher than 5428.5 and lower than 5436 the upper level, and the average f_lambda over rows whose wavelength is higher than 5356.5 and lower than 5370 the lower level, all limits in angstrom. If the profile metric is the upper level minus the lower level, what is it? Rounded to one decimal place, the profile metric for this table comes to -4.5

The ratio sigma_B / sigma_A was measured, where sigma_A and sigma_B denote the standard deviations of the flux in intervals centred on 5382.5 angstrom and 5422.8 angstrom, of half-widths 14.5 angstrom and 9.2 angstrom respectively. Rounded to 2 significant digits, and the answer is 2.1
